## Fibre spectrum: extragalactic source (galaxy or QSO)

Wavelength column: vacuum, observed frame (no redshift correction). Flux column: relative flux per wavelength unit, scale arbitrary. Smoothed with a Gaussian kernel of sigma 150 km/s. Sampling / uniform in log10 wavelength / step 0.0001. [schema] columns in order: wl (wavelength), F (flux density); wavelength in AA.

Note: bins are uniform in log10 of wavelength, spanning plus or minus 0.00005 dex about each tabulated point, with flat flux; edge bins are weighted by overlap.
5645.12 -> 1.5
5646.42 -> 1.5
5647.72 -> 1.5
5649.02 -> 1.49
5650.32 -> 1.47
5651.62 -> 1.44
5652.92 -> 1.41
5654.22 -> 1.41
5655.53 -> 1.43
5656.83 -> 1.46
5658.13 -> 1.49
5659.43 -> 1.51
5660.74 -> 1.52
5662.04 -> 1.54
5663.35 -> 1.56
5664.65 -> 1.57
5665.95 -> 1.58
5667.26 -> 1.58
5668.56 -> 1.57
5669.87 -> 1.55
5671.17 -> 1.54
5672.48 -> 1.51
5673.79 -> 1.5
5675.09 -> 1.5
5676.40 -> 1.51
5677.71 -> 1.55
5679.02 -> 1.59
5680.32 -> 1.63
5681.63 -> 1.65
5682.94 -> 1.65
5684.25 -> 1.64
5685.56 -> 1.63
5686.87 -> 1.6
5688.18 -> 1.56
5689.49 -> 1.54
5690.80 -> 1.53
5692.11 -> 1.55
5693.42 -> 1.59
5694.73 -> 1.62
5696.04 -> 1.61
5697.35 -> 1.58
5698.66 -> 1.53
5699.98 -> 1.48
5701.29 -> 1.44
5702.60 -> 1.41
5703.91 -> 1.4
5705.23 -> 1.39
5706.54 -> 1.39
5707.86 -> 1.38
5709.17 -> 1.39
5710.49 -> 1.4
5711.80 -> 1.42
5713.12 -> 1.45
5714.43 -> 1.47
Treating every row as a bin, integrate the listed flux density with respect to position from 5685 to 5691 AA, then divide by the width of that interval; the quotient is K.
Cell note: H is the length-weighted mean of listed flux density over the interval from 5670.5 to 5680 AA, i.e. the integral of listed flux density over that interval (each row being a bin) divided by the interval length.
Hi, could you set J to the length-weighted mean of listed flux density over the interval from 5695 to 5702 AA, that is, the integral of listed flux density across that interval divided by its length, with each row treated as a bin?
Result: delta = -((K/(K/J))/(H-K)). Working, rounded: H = 1.53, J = 1.53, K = 1.574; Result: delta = 37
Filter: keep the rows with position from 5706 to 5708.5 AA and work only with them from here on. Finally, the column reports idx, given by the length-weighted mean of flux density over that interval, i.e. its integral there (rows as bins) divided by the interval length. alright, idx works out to 1.38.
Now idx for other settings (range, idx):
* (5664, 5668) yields 1.58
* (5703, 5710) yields 1.39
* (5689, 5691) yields 1.54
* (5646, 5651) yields 1.49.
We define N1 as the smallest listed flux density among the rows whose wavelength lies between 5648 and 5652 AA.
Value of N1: 1.44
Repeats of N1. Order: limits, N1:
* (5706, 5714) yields 1.38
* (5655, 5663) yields 1.43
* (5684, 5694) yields 1.53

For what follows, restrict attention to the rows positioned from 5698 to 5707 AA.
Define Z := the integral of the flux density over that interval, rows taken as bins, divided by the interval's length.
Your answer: 1.44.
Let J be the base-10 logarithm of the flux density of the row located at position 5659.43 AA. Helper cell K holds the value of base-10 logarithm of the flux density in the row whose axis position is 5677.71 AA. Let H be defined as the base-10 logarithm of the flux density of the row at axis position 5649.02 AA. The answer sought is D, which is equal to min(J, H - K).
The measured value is -0.017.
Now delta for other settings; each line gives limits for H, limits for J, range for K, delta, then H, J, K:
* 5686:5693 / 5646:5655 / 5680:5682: 18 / 1.56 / 1.46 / 1.639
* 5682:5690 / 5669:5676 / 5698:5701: -14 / 1.61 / 1.52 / 1.496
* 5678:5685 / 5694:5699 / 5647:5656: -9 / 1.63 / 1.59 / 1.451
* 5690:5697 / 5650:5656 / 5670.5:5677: -21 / 1.58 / 1.43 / 1.512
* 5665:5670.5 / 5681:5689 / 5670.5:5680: -44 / 1.57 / 1.62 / 1.533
